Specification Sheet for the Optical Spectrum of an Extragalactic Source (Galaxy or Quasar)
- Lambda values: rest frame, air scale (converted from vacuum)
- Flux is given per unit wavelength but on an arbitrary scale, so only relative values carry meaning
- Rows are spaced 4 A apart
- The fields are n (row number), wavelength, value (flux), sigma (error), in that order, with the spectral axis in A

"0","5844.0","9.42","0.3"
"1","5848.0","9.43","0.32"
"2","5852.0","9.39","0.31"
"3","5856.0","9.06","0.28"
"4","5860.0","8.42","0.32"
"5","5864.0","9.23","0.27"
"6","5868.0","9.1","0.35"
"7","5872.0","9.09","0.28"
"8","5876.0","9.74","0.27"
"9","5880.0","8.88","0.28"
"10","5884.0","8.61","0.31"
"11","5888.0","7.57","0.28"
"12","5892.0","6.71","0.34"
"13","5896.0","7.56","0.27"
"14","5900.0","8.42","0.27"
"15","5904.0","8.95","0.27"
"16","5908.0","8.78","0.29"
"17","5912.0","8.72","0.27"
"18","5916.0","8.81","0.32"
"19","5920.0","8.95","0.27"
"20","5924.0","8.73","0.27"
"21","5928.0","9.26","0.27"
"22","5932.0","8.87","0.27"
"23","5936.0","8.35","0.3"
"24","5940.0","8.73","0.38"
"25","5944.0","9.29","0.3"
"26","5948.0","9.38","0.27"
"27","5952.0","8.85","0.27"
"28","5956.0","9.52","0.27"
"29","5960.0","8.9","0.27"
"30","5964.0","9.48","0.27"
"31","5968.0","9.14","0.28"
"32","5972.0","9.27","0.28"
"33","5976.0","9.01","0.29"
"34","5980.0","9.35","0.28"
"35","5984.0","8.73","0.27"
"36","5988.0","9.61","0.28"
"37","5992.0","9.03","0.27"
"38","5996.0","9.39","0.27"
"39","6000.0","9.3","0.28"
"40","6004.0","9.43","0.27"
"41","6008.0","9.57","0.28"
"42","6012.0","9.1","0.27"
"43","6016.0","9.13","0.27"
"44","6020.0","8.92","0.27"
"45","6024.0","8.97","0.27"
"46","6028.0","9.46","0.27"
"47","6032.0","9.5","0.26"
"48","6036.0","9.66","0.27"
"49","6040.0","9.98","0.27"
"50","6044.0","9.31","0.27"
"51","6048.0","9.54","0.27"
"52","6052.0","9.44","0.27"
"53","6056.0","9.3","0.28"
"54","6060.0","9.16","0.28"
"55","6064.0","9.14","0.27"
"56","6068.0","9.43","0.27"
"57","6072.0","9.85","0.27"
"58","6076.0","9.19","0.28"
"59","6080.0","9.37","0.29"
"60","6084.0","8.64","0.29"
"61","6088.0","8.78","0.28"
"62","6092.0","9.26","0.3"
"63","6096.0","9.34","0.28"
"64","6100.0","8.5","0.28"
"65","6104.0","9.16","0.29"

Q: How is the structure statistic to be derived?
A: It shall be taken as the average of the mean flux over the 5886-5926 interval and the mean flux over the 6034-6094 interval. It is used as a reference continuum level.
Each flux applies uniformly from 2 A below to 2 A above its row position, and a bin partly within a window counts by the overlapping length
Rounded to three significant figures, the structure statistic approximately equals 8.83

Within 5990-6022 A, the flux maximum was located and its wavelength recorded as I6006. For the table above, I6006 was 6008.0 A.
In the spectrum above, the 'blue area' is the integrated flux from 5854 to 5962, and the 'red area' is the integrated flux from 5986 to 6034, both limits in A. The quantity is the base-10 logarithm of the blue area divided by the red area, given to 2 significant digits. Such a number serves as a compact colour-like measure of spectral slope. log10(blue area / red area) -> 0.33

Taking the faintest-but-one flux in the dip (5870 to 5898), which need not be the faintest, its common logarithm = 0.879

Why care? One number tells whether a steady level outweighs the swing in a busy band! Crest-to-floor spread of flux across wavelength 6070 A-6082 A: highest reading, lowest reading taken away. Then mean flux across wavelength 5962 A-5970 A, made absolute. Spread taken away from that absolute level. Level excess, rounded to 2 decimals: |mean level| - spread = 8.65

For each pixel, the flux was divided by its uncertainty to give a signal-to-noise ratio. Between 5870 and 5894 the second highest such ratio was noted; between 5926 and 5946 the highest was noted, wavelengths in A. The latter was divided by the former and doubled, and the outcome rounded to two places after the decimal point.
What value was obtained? 2.11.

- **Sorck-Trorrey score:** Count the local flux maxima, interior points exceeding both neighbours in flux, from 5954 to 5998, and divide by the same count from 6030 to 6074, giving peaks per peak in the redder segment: 2.0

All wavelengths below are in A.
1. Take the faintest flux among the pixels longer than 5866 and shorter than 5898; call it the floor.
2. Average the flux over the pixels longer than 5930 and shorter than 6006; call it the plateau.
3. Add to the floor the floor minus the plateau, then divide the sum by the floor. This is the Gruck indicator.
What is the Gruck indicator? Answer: 0.64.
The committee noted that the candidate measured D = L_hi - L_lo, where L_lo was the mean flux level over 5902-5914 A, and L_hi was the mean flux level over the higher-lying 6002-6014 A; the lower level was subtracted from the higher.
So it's 0.55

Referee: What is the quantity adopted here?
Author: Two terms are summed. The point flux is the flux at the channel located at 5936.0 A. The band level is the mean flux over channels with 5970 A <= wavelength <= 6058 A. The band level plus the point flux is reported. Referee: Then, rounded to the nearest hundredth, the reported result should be 17.67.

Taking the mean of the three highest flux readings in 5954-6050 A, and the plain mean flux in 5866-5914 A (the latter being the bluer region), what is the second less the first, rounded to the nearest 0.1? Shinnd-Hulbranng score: -1.2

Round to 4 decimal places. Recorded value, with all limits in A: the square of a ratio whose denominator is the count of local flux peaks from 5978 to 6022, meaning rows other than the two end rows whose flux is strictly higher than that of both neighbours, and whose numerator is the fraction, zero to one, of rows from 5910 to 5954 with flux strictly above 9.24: 0.0046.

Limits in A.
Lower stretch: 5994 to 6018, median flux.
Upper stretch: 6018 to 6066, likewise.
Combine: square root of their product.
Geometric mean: 9.36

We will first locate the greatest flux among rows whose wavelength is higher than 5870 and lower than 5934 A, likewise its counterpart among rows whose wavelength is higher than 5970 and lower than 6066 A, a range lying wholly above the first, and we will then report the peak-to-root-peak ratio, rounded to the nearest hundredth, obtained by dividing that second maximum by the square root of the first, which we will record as 3.20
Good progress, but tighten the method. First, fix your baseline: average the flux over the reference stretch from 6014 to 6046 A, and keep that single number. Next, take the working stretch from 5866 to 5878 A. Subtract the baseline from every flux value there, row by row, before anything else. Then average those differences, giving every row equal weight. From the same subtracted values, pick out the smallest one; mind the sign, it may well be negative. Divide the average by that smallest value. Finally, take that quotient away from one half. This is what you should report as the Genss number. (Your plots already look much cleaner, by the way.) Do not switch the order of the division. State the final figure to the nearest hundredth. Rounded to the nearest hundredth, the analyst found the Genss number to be 0.30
